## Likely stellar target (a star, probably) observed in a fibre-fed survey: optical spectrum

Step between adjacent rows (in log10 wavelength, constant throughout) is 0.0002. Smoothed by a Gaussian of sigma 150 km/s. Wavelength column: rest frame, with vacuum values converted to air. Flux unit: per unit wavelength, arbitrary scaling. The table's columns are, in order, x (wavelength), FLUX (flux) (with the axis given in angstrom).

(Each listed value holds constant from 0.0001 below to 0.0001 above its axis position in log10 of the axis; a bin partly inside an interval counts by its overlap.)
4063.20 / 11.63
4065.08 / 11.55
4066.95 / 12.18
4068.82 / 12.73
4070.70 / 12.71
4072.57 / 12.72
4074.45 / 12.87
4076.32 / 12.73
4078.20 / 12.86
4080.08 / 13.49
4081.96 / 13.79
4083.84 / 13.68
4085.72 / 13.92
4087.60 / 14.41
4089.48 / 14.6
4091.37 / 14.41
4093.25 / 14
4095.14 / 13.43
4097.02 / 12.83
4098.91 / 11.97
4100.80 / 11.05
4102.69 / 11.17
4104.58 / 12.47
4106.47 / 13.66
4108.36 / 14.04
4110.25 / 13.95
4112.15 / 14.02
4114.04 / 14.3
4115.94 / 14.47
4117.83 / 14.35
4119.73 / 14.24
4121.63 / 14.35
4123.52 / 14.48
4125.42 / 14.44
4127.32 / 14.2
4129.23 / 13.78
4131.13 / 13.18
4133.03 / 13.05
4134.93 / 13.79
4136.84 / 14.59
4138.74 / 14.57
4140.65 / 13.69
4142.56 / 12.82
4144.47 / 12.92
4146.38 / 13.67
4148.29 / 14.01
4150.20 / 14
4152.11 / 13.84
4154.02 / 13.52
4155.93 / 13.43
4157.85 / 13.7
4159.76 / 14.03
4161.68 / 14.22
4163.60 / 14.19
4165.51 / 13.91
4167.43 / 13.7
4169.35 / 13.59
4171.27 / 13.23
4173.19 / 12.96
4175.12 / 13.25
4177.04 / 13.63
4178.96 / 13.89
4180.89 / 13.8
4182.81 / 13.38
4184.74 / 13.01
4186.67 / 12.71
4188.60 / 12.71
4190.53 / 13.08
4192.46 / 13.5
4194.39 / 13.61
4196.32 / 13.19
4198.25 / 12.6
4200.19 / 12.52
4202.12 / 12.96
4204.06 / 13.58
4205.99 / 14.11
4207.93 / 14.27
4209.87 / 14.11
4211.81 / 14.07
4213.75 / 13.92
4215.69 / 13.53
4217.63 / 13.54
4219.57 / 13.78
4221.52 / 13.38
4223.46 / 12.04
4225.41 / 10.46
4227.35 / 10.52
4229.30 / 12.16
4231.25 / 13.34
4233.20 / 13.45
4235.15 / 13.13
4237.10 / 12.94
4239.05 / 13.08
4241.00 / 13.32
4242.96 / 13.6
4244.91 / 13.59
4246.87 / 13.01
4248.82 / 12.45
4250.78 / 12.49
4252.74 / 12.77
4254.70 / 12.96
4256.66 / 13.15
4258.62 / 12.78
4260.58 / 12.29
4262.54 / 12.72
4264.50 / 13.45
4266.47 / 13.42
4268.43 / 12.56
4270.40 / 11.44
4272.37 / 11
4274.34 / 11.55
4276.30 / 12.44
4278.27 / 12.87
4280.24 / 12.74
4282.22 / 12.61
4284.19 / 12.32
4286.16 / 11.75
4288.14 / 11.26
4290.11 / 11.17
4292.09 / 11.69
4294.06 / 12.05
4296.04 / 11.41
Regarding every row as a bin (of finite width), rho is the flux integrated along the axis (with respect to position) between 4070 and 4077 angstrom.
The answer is 89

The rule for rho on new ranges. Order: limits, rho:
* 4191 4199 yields 106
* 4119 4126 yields 101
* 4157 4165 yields 112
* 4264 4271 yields 89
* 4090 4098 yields 110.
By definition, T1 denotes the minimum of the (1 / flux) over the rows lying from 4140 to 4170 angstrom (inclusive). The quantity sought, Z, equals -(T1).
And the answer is -0.0703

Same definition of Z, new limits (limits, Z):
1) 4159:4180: -0.0703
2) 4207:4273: -0.0701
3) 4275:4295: -0.0777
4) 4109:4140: -0.0685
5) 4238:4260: -0.0735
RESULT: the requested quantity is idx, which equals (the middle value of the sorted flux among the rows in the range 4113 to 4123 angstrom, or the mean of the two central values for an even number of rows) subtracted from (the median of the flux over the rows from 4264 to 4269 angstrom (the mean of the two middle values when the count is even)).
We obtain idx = -0.9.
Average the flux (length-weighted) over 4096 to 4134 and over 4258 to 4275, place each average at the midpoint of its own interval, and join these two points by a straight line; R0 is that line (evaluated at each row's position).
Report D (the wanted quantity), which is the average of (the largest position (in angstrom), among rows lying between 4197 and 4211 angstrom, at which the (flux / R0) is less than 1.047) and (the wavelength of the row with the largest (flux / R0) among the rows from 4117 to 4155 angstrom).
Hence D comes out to 4169.5 angstrom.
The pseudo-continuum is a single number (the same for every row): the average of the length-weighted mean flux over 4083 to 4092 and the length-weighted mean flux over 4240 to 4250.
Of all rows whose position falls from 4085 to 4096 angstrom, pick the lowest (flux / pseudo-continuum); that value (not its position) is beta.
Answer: 0.98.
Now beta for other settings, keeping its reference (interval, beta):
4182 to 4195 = 0.93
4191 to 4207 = 0.91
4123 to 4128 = 1.04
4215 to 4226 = 0.76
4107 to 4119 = 1.02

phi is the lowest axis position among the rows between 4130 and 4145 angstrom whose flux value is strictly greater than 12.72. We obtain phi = 4131.13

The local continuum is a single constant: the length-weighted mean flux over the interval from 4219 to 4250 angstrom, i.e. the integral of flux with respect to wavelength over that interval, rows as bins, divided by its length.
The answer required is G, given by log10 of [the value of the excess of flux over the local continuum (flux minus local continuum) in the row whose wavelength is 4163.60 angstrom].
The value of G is 0.16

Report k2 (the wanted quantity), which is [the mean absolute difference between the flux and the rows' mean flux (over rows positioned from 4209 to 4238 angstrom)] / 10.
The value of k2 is 0.089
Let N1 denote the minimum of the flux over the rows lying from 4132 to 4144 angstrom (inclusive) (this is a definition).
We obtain 12.82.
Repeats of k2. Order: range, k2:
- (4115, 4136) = 0.042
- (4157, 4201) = 0.042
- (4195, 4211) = 0.060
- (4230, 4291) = 0.057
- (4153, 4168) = 0.025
